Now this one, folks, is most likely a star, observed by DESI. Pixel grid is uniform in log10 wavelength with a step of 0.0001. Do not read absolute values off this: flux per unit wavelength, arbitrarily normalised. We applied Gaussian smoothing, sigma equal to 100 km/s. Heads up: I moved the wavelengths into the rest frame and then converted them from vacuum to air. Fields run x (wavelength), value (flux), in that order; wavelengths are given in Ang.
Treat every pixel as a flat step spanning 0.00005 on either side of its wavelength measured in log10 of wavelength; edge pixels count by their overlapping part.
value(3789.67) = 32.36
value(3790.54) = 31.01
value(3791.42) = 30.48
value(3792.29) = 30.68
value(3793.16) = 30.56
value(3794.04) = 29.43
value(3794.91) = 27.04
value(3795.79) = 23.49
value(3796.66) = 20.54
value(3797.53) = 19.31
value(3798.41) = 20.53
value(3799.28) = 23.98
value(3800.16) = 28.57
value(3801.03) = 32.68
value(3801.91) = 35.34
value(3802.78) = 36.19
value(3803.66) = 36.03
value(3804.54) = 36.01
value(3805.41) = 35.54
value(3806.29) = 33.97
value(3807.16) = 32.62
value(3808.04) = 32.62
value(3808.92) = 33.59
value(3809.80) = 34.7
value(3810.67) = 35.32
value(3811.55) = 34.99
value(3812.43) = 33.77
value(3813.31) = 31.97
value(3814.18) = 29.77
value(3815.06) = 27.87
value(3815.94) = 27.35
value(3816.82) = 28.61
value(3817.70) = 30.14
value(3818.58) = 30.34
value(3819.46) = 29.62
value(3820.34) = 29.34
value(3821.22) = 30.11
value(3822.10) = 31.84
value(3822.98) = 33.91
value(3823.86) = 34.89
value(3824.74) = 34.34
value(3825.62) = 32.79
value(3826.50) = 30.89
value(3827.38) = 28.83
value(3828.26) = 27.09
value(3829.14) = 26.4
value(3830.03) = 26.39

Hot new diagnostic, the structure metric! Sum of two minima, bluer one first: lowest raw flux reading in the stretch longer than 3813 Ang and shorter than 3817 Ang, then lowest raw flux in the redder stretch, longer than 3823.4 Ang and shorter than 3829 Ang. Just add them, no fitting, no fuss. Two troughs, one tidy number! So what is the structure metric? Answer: 54.4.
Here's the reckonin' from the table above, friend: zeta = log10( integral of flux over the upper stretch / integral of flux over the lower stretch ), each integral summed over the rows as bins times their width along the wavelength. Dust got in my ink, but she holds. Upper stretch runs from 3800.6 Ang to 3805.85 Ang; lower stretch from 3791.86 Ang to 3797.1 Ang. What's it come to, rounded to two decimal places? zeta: 0.12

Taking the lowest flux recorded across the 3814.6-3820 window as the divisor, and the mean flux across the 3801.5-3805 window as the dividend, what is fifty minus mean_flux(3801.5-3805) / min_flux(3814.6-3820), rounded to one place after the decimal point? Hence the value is 48.7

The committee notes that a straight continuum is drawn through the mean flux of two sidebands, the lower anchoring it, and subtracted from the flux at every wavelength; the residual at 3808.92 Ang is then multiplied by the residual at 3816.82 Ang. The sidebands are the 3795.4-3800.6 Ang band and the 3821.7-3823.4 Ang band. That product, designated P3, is -12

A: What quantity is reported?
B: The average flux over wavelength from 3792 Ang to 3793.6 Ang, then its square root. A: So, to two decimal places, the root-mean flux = 5.53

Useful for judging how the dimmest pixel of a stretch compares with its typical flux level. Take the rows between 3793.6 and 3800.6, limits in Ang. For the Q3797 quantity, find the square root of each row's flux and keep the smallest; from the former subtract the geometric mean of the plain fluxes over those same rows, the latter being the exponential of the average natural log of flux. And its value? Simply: -19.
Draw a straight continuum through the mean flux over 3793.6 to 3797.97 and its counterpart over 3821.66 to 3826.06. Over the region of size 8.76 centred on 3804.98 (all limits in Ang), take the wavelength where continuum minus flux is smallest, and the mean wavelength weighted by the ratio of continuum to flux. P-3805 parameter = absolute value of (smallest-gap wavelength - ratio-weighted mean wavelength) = 2.3 Ang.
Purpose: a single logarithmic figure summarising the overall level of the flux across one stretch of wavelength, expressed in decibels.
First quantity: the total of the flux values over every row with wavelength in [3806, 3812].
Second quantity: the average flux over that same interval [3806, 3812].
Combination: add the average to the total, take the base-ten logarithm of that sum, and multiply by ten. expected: 24.3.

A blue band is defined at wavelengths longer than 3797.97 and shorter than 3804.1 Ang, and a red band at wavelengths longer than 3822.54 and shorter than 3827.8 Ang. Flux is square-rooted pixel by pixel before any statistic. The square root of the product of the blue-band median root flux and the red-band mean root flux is 5.71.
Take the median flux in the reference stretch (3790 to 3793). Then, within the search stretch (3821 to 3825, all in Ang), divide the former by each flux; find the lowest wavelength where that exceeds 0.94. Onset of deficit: 3821.22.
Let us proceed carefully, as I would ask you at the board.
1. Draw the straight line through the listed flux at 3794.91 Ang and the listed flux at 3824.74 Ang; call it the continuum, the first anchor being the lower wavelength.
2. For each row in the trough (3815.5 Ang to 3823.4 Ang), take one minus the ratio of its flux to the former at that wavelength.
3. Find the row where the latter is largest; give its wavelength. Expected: 3815.94 Ang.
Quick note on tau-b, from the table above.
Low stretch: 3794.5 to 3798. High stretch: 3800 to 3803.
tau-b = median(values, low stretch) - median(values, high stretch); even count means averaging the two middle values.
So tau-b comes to -12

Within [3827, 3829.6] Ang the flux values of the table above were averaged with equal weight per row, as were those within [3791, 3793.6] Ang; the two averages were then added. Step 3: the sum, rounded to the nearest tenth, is 58.0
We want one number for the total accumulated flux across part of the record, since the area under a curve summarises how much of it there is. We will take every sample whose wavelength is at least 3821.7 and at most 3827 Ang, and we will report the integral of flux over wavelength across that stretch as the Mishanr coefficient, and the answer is 175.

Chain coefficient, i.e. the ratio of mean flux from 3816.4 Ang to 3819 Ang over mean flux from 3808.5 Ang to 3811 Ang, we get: 0.86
